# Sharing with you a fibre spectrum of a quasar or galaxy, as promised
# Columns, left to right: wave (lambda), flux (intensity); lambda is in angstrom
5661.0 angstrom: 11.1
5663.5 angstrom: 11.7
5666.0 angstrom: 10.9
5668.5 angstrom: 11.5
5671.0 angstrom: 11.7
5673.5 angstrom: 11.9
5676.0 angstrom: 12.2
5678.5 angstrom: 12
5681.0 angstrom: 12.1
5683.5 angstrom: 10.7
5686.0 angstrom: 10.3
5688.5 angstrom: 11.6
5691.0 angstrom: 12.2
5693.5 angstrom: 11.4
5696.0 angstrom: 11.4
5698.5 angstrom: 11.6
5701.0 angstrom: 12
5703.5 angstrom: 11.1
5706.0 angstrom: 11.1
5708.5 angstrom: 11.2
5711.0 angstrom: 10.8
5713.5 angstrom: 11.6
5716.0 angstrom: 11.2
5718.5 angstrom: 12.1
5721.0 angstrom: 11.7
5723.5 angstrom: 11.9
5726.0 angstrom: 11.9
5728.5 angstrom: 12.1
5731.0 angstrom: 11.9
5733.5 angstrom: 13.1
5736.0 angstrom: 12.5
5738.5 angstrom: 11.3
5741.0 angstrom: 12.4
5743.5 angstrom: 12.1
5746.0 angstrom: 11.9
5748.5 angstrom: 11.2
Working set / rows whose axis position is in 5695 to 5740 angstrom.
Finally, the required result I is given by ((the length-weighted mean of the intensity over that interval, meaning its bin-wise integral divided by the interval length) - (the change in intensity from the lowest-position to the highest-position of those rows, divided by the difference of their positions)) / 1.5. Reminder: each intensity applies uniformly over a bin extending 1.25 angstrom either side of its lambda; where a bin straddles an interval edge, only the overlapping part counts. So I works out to 7.80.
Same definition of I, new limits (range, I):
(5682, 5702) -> 7.55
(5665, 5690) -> 7.65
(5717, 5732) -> 7.96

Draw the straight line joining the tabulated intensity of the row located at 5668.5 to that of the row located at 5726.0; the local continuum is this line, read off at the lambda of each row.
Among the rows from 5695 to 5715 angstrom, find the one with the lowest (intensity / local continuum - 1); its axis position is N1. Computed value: 5711.0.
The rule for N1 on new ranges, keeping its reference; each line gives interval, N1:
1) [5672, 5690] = 5686.0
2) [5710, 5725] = 5711.0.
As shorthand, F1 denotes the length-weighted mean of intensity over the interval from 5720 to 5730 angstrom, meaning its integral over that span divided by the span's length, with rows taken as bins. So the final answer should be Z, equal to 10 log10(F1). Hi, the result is 10.76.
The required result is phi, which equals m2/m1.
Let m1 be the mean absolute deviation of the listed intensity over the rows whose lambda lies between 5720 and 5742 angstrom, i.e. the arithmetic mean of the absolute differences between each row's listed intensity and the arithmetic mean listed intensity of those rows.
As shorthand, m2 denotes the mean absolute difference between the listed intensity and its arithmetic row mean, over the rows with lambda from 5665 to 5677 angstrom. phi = 0.9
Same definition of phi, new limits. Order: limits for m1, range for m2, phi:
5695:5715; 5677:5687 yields 2.6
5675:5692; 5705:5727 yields 0.6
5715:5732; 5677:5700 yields 2.2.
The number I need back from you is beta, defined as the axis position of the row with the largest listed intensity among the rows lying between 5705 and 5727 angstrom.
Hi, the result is 5718.5 angstrom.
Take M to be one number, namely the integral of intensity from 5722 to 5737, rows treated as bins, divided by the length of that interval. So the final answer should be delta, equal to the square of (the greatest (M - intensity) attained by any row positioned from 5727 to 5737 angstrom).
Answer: 0.1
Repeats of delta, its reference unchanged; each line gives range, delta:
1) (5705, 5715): 2.0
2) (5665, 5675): 1.7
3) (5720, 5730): 0.3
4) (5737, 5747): 0.8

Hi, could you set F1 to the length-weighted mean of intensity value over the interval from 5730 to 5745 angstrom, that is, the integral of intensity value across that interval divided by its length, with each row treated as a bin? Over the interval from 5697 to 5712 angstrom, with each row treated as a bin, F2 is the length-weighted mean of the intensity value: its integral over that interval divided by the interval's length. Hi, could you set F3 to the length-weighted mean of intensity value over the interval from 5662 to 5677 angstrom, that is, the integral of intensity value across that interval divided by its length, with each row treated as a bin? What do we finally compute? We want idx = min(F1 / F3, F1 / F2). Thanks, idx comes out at 1.05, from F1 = 12.2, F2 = 11.3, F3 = 11.6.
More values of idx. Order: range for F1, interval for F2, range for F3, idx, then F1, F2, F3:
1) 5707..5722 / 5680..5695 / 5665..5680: 0.97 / 11.4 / 11.4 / 11.7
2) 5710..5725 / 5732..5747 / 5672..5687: 0.95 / 11.6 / 12.2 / 11.6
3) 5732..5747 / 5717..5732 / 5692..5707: 1.02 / 12.2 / 11.9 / 11.5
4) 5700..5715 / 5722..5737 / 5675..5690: 0.92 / 11.3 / 12.2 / 11.5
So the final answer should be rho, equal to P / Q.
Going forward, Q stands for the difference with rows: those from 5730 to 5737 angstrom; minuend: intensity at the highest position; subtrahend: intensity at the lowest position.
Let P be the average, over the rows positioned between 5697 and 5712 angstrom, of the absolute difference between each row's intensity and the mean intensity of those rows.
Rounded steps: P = 0.33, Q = 0.6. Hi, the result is 0.6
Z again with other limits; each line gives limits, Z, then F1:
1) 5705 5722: 10.56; 11.4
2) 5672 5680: 10.80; 12.0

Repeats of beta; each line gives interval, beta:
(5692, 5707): 5701.0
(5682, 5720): 5691.0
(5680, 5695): 5691.0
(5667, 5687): 5676.0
